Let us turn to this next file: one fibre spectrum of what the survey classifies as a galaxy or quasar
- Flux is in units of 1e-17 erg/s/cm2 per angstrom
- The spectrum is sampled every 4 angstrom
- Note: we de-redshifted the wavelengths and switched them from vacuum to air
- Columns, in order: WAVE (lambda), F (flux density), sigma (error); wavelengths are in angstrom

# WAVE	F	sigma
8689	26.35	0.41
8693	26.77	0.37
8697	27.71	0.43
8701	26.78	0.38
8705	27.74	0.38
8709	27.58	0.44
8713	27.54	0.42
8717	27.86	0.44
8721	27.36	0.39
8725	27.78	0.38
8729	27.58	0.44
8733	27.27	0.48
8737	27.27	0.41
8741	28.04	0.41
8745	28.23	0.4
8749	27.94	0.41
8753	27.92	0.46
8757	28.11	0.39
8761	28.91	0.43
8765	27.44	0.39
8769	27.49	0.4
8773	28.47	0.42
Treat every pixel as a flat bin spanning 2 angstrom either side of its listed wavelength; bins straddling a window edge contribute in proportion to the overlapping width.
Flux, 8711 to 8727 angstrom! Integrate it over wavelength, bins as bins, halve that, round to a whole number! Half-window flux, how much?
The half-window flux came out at 221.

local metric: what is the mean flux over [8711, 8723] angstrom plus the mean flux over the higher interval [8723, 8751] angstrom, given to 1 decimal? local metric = 55.3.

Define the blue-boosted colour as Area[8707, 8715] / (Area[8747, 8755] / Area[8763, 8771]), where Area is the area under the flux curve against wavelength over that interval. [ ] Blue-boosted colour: 217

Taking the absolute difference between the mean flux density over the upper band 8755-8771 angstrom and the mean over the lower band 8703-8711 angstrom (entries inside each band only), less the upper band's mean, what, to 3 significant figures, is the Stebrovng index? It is -27.7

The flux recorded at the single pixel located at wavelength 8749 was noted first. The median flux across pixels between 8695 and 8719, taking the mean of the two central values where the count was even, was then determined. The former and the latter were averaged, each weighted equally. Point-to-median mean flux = 27.8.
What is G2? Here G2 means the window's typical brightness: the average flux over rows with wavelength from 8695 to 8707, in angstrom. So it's 27.4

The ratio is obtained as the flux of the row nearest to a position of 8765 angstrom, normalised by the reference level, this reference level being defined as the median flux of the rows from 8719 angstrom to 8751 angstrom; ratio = 0.99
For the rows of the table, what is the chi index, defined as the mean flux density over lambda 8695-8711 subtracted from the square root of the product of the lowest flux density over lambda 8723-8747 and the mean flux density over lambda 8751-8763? 0.33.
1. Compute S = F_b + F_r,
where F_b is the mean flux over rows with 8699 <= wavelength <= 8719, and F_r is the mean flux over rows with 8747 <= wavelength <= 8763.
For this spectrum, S 55.7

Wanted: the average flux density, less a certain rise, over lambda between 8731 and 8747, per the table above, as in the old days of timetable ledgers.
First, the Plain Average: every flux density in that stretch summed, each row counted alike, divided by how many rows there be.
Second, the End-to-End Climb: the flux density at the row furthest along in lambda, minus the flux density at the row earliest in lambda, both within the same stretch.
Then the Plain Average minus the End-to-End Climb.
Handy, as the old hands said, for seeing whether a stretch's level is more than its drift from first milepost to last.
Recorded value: 26.7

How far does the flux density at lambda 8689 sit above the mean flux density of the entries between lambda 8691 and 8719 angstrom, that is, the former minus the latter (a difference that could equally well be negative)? -1.1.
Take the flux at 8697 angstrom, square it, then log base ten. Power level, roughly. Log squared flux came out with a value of 2.885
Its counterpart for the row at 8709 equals 2.881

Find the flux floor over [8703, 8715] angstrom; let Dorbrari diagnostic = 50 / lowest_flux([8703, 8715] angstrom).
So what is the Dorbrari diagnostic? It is 1.82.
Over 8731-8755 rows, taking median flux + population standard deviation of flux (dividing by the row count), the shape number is 28.3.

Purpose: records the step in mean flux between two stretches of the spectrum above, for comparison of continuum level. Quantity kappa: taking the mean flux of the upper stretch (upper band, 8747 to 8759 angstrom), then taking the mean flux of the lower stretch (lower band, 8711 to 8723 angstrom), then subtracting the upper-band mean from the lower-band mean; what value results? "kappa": -0.40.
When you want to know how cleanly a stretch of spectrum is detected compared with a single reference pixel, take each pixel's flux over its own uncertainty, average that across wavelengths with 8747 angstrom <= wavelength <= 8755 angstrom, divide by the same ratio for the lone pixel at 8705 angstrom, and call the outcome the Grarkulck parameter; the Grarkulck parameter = 0.88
